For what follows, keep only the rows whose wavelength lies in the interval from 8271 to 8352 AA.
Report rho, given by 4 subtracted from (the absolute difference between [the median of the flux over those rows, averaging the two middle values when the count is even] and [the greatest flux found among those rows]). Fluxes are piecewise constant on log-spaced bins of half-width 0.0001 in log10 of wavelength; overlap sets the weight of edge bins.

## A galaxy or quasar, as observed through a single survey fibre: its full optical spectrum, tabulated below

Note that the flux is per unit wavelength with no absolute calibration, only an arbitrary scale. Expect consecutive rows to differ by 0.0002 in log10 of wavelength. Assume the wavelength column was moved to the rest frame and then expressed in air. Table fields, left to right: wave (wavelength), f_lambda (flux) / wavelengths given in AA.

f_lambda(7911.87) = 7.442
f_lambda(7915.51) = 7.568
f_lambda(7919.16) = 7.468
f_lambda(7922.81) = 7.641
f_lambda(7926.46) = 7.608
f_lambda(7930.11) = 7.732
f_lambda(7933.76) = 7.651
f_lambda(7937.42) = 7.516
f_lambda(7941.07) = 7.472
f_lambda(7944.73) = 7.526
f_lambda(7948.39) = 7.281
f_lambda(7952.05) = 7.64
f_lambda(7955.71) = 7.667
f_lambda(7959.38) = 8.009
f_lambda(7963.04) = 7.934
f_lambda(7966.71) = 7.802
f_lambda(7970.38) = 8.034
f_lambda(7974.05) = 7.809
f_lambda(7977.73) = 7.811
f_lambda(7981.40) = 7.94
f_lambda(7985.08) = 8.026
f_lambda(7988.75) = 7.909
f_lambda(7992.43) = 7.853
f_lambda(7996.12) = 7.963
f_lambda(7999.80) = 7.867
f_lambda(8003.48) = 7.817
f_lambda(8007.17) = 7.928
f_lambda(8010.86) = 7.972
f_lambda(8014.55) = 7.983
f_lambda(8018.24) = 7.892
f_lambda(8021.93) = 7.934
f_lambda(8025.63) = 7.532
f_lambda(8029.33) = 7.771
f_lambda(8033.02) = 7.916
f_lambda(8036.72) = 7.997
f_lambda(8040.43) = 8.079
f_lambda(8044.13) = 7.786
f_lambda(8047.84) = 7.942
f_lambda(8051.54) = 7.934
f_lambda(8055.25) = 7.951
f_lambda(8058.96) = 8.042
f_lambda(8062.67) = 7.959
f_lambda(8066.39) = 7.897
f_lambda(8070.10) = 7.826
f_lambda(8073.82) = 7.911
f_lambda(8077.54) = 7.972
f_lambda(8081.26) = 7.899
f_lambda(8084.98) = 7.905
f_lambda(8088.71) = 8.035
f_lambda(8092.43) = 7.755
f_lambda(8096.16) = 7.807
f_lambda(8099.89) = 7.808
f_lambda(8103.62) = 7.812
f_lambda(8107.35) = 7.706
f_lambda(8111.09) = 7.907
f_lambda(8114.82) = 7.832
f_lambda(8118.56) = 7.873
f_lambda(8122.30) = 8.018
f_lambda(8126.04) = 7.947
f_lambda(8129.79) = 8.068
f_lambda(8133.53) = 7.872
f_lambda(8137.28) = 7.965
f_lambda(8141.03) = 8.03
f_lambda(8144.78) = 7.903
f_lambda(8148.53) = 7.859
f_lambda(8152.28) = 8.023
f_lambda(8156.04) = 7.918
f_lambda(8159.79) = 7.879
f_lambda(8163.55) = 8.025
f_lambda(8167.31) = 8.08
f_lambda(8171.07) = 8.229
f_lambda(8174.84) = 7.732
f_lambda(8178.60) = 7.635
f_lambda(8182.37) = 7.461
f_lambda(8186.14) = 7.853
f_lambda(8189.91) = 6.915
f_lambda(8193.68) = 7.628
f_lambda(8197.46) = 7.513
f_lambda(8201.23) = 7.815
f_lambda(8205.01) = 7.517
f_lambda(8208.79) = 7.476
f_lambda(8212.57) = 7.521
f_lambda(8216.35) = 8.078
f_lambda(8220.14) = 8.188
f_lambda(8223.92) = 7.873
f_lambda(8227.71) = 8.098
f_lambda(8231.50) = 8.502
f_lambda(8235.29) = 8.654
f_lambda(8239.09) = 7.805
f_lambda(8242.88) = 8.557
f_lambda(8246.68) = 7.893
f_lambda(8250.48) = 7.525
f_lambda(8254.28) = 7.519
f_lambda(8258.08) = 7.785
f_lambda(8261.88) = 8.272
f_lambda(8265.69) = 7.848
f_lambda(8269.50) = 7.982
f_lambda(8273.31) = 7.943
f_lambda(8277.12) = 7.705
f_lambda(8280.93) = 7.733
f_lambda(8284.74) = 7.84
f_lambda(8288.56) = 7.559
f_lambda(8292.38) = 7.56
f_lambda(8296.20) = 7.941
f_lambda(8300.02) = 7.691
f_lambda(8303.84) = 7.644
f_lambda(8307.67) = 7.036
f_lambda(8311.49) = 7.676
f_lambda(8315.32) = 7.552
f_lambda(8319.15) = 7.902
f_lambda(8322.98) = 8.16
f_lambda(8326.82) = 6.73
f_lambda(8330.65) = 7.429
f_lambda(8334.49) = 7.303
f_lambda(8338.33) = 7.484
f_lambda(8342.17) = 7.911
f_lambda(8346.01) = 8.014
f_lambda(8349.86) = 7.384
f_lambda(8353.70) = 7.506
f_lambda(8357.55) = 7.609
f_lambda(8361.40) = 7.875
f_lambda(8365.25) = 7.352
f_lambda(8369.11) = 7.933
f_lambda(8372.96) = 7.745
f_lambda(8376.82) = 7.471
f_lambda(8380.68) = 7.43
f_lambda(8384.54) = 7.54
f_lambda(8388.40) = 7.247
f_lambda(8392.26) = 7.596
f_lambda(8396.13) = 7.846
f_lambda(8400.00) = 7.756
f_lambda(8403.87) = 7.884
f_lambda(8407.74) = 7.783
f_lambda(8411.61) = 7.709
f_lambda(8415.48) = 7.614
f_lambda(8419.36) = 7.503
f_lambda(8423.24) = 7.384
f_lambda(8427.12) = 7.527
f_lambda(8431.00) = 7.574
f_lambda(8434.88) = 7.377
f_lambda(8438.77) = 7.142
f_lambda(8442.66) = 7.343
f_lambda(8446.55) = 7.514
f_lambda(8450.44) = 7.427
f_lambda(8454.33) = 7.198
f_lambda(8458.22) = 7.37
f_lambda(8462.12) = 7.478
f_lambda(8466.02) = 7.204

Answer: -3.52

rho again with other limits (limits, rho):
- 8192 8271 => -3.19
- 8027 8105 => -3.83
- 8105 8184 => -3.68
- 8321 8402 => -3.38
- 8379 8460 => -3.63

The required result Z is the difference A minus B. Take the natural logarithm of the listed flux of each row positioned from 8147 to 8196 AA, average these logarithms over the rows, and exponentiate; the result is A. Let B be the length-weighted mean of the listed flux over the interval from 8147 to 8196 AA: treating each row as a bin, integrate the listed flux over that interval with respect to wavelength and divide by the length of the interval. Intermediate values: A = 7.78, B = 7.78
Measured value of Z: -0.0036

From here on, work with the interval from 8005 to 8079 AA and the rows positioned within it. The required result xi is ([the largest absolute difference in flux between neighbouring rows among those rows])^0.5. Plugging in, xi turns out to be 0.63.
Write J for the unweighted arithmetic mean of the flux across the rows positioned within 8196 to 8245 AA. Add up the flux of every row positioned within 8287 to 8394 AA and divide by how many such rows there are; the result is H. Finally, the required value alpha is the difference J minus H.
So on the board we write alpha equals 0.4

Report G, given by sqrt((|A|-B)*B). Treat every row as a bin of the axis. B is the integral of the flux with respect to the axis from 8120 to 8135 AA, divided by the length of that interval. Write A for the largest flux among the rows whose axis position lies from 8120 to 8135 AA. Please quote 0.9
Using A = 8.068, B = 7.98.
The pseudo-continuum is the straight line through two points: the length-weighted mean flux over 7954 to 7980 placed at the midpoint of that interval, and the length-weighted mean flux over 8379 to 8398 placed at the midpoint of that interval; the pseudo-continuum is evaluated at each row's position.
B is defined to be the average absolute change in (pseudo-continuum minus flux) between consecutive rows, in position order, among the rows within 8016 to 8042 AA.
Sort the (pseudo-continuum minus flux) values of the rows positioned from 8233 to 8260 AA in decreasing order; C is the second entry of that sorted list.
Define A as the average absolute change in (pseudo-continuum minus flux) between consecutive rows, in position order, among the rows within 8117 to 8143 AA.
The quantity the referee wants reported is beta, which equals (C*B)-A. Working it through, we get -0.096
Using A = 0.116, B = 0.17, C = 0.12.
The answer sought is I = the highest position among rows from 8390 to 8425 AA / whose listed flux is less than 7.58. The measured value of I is 8423.24 AA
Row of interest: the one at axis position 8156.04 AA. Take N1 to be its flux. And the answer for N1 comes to 7.918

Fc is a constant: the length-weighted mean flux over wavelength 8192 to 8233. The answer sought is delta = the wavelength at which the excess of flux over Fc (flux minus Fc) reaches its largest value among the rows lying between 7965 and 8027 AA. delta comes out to 7970.38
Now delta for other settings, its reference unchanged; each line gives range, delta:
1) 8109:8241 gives 8235.29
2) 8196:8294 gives 8235.29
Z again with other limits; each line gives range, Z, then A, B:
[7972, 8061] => -0.0015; 7.90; 7.90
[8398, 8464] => -0.0025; 7.50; 7.50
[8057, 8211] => -0.0021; 7.83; 7.84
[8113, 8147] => 0.0020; 7.94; 7.94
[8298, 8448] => -0.0053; 7.56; 7.57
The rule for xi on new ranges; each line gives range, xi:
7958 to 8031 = 0.63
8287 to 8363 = 1.20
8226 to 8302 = 0.92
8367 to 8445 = 0.59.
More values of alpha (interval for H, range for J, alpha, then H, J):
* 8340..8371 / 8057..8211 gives 0.1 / 7.70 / 7.84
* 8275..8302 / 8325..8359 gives -0.2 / 7.72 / 7.49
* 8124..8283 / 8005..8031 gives 0.0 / 7.88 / 7.86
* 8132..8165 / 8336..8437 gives -0.3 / 7.94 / 7.62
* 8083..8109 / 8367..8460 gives -0.3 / 7.83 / 7.54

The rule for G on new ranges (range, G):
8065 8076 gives 0.5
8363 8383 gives 1.6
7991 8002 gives 0.7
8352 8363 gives 1.3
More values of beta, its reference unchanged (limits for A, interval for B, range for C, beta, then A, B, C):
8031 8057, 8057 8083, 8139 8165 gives -0.119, 0.107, 0.07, -0.16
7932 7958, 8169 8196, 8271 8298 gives -0.121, 0.144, 0.47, 0.05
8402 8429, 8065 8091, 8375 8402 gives -0.097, 0.105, 0.07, 0.11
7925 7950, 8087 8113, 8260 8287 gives -0.125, 0.113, 0.11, -0.11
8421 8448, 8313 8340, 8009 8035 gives -0.143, 0.167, 0.51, 0.05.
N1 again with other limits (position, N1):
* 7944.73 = 7.526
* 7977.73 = 7.811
